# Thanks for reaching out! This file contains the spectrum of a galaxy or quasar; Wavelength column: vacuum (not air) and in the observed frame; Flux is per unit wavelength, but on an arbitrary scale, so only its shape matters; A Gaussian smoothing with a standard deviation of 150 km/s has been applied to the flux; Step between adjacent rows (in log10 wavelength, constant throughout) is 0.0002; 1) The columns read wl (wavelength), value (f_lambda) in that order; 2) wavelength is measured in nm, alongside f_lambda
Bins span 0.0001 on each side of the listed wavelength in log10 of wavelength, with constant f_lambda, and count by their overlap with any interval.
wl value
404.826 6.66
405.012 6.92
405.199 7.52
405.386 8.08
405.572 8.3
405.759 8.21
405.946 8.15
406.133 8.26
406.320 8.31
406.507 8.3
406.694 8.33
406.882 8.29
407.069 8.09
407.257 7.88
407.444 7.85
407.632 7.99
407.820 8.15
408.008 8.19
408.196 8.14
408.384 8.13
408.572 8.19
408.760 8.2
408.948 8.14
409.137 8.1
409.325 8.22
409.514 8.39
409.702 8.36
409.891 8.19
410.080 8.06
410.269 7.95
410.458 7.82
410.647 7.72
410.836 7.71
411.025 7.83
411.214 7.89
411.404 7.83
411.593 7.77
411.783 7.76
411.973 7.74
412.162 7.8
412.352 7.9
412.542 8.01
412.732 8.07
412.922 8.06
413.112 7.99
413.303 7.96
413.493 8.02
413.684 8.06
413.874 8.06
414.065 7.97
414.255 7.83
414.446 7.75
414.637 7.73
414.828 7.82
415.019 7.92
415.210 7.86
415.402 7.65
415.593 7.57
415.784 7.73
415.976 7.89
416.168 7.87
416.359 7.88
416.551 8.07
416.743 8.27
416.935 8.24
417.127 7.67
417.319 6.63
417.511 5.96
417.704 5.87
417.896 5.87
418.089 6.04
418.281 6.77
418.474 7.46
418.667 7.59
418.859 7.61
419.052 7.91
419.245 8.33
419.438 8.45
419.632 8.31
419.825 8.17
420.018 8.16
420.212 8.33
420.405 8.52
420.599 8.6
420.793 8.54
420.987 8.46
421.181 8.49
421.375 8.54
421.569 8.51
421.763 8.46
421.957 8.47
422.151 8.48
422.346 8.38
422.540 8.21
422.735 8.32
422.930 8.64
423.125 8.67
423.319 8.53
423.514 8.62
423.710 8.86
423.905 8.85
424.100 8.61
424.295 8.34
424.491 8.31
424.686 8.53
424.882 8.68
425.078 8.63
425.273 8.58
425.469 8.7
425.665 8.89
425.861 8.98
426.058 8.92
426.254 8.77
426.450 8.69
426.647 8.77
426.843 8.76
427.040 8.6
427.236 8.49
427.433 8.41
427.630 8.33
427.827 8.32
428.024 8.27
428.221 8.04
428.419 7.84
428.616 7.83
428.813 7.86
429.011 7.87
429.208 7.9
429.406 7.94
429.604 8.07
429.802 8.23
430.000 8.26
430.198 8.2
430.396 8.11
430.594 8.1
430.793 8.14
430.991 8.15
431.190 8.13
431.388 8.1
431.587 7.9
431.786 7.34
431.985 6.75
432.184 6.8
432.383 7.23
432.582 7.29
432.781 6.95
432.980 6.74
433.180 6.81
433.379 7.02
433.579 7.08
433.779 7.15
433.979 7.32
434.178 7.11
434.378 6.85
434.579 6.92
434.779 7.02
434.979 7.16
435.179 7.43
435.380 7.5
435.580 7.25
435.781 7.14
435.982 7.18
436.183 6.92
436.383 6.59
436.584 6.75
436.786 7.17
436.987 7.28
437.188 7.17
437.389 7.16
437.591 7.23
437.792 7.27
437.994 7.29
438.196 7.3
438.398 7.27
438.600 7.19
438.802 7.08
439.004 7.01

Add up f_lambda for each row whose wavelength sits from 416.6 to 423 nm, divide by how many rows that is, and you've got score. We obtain 7.89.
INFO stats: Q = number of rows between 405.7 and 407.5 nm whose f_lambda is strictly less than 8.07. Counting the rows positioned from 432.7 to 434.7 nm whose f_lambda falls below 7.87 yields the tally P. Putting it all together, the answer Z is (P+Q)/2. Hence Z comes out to 6.0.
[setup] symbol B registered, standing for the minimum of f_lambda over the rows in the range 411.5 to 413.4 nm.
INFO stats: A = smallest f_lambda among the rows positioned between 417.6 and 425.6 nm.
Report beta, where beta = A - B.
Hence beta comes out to -1.9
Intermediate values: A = 5.87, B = 7.74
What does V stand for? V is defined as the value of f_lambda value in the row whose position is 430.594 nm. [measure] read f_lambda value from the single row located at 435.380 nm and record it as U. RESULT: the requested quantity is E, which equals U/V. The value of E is 0.93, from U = 7.5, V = 8.1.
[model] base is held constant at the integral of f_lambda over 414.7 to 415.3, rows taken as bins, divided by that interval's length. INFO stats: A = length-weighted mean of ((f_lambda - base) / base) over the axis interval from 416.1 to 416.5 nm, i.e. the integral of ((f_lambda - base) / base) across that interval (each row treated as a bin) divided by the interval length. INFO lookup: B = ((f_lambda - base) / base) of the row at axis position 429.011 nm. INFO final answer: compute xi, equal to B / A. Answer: 0.2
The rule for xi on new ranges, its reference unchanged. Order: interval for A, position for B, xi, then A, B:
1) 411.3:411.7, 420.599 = -12.0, -0.01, 0.09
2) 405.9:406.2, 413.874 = 0.6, 0.04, 0.03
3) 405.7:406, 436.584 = -3.5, 0.04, -0.14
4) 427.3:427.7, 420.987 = 1.1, 0.07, 0.08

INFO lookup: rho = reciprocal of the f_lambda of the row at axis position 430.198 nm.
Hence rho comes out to 0.122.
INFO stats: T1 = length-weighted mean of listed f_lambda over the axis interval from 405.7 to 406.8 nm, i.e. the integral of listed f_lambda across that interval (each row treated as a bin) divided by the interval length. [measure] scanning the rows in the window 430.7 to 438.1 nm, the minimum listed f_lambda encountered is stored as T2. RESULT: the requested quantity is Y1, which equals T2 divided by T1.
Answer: 0.80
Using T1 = 8.3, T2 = 6.59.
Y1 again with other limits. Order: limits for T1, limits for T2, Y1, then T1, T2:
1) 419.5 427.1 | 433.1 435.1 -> 0.80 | 8.6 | 6.81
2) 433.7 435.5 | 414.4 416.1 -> 1.06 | 7.2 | 7.57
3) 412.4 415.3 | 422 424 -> 1.03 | 7.9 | 8.21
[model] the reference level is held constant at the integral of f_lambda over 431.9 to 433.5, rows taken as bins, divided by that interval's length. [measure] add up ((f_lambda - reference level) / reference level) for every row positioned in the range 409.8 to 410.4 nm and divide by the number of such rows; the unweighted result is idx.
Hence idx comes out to 0.16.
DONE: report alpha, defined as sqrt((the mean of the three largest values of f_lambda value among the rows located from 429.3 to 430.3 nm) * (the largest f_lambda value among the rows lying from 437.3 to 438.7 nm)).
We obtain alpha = 7.75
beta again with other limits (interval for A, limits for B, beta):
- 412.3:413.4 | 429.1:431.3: 0.0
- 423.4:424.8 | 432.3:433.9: 1.6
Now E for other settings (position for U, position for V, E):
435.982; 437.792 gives 0.99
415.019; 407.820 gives 0.97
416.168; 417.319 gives 1.19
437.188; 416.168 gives 0.91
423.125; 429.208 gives 1.10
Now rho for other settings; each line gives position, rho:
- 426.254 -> 0.114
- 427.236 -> 0.118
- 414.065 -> 0.125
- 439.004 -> 0.143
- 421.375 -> 0.117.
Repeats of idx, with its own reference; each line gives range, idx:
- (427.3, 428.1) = 0.20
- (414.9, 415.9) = 0.11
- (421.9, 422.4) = 0.21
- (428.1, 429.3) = 0.13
